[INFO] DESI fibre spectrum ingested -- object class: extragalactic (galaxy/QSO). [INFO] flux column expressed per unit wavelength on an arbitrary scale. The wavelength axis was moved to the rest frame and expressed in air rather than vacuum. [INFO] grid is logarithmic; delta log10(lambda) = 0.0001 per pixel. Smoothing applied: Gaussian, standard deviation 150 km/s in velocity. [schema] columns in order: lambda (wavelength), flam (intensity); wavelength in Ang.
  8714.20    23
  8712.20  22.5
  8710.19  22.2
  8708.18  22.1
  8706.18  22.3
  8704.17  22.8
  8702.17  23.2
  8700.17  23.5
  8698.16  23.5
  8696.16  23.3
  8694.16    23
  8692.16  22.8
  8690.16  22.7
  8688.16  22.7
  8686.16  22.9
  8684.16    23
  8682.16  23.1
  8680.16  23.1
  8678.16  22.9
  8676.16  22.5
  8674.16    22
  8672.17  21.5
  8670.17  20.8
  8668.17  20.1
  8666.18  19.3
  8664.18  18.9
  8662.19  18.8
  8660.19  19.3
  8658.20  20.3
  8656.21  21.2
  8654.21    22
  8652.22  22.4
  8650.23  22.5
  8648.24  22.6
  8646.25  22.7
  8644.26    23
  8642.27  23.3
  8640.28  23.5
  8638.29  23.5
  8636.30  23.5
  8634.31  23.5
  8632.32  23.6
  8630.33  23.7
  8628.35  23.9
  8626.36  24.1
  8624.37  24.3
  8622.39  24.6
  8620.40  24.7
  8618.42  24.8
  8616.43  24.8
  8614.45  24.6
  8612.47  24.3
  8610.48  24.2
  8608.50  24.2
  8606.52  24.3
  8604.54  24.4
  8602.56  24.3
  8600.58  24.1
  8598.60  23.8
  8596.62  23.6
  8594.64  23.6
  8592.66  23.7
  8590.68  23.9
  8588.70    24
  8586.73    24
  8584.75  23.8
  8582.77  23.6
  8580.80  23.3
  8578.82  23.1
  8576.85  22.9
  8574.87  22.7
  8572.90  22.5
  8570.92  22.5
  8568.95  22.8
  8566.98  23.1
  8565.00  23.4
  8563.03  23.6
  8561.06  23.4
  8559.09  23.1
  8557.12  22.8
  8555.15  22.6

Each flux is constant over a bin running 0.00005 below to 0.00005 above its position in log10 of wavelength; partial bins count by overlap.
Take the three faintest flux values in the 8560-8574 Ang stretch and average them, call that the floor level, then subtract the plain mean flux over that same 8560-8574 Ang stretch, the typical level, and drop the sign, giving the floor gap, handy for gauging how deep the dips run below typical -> 0.44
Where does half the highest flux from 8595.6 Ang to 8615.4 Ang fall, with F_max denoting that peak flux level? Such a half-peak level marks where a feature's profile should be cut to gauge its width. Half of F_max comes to 12.3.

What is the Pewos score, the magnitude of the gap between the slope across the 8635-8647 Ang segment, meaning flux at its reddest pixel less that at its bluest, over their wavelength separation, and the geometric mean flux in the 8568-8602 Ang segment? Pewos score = 23.5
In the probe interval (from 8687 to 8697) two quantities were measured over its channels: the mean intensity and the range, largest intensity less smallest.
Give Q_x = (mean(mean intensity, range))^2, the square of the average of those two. 138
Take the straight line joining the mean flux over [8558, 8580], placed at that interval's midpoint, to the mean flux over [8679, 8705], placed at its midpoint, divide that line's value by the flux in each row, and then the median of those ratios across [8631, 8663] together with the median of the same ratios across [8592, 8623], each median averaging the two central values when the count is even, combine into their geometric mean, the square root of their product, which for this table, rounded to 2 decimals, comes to 0.98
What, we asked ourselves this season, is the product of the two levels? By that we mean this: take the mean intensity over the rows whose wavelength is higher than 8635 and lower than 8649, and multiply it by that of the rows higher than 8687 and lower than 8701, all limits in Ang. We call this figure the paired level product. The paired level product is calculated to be 534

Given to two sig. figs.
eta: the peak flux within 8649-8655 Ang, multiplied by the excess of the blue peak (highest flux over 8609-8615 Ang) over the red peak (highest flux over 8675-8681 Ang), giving 34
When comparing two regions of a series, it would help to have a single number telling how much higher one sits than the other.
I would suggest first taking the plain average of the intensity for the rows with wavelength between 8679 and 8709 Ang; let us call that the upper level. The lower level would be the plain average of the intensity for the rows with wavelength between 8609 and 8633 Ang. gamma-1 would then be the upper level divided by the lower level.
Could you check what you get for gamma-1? 0.94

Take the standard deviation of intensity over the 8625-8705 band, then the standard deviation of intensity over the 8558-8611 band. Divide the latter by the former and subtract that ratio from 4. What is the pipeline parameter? 3.6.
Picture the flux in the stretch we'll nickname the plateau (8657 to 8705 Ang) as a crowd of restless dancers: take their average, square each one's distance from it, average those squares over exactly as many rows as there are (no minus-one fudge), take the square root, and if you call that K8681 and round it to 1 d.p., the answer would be 1.6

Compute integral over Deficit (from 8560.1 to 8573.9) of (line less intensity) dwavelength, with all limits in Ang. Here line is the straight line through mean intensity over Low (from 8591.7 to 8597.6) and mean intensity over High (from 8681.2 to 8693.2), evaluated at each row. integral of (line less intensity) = 11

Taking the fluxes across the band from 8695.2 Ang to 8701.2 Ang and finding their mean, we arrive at 23.4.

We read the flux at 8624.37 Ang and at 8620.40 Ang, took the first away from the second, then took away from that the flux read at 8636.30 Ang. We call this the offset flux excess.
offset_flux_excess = -23.1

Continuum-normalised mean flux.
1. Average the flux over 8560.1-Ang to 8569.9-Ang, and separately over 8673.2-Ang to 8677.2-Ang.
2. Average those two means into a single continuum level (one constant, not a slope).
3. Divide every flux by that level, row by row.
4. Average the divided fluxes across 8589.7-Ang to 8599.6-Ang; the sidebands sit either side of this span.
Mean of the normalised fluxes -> 1.04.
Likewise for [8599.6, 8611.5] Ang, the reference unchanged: 1.07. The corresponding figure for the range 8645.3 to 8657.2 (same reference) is 0.98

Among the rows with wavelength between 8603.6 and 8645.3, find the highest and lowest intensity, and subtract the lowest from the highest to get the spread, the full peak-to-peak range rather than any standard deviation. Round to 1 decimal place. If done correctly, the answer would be 1.8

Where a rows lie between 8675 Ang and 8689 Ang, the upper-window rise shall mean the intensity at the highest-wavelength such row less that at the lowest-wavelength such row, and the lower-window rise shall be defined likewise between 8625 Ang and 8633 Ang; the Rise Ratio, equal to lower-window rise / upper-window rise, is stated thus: -2.50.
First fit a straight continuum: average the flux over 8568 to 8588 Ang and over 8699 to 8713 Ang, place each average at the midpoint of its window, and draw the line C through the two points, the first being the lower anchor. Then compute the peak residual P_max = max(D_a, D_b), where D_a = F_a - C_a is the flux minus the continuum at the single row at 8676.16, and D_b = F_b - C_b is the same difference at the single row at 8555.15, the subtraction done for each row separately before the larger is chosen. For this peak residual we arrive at -0.27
